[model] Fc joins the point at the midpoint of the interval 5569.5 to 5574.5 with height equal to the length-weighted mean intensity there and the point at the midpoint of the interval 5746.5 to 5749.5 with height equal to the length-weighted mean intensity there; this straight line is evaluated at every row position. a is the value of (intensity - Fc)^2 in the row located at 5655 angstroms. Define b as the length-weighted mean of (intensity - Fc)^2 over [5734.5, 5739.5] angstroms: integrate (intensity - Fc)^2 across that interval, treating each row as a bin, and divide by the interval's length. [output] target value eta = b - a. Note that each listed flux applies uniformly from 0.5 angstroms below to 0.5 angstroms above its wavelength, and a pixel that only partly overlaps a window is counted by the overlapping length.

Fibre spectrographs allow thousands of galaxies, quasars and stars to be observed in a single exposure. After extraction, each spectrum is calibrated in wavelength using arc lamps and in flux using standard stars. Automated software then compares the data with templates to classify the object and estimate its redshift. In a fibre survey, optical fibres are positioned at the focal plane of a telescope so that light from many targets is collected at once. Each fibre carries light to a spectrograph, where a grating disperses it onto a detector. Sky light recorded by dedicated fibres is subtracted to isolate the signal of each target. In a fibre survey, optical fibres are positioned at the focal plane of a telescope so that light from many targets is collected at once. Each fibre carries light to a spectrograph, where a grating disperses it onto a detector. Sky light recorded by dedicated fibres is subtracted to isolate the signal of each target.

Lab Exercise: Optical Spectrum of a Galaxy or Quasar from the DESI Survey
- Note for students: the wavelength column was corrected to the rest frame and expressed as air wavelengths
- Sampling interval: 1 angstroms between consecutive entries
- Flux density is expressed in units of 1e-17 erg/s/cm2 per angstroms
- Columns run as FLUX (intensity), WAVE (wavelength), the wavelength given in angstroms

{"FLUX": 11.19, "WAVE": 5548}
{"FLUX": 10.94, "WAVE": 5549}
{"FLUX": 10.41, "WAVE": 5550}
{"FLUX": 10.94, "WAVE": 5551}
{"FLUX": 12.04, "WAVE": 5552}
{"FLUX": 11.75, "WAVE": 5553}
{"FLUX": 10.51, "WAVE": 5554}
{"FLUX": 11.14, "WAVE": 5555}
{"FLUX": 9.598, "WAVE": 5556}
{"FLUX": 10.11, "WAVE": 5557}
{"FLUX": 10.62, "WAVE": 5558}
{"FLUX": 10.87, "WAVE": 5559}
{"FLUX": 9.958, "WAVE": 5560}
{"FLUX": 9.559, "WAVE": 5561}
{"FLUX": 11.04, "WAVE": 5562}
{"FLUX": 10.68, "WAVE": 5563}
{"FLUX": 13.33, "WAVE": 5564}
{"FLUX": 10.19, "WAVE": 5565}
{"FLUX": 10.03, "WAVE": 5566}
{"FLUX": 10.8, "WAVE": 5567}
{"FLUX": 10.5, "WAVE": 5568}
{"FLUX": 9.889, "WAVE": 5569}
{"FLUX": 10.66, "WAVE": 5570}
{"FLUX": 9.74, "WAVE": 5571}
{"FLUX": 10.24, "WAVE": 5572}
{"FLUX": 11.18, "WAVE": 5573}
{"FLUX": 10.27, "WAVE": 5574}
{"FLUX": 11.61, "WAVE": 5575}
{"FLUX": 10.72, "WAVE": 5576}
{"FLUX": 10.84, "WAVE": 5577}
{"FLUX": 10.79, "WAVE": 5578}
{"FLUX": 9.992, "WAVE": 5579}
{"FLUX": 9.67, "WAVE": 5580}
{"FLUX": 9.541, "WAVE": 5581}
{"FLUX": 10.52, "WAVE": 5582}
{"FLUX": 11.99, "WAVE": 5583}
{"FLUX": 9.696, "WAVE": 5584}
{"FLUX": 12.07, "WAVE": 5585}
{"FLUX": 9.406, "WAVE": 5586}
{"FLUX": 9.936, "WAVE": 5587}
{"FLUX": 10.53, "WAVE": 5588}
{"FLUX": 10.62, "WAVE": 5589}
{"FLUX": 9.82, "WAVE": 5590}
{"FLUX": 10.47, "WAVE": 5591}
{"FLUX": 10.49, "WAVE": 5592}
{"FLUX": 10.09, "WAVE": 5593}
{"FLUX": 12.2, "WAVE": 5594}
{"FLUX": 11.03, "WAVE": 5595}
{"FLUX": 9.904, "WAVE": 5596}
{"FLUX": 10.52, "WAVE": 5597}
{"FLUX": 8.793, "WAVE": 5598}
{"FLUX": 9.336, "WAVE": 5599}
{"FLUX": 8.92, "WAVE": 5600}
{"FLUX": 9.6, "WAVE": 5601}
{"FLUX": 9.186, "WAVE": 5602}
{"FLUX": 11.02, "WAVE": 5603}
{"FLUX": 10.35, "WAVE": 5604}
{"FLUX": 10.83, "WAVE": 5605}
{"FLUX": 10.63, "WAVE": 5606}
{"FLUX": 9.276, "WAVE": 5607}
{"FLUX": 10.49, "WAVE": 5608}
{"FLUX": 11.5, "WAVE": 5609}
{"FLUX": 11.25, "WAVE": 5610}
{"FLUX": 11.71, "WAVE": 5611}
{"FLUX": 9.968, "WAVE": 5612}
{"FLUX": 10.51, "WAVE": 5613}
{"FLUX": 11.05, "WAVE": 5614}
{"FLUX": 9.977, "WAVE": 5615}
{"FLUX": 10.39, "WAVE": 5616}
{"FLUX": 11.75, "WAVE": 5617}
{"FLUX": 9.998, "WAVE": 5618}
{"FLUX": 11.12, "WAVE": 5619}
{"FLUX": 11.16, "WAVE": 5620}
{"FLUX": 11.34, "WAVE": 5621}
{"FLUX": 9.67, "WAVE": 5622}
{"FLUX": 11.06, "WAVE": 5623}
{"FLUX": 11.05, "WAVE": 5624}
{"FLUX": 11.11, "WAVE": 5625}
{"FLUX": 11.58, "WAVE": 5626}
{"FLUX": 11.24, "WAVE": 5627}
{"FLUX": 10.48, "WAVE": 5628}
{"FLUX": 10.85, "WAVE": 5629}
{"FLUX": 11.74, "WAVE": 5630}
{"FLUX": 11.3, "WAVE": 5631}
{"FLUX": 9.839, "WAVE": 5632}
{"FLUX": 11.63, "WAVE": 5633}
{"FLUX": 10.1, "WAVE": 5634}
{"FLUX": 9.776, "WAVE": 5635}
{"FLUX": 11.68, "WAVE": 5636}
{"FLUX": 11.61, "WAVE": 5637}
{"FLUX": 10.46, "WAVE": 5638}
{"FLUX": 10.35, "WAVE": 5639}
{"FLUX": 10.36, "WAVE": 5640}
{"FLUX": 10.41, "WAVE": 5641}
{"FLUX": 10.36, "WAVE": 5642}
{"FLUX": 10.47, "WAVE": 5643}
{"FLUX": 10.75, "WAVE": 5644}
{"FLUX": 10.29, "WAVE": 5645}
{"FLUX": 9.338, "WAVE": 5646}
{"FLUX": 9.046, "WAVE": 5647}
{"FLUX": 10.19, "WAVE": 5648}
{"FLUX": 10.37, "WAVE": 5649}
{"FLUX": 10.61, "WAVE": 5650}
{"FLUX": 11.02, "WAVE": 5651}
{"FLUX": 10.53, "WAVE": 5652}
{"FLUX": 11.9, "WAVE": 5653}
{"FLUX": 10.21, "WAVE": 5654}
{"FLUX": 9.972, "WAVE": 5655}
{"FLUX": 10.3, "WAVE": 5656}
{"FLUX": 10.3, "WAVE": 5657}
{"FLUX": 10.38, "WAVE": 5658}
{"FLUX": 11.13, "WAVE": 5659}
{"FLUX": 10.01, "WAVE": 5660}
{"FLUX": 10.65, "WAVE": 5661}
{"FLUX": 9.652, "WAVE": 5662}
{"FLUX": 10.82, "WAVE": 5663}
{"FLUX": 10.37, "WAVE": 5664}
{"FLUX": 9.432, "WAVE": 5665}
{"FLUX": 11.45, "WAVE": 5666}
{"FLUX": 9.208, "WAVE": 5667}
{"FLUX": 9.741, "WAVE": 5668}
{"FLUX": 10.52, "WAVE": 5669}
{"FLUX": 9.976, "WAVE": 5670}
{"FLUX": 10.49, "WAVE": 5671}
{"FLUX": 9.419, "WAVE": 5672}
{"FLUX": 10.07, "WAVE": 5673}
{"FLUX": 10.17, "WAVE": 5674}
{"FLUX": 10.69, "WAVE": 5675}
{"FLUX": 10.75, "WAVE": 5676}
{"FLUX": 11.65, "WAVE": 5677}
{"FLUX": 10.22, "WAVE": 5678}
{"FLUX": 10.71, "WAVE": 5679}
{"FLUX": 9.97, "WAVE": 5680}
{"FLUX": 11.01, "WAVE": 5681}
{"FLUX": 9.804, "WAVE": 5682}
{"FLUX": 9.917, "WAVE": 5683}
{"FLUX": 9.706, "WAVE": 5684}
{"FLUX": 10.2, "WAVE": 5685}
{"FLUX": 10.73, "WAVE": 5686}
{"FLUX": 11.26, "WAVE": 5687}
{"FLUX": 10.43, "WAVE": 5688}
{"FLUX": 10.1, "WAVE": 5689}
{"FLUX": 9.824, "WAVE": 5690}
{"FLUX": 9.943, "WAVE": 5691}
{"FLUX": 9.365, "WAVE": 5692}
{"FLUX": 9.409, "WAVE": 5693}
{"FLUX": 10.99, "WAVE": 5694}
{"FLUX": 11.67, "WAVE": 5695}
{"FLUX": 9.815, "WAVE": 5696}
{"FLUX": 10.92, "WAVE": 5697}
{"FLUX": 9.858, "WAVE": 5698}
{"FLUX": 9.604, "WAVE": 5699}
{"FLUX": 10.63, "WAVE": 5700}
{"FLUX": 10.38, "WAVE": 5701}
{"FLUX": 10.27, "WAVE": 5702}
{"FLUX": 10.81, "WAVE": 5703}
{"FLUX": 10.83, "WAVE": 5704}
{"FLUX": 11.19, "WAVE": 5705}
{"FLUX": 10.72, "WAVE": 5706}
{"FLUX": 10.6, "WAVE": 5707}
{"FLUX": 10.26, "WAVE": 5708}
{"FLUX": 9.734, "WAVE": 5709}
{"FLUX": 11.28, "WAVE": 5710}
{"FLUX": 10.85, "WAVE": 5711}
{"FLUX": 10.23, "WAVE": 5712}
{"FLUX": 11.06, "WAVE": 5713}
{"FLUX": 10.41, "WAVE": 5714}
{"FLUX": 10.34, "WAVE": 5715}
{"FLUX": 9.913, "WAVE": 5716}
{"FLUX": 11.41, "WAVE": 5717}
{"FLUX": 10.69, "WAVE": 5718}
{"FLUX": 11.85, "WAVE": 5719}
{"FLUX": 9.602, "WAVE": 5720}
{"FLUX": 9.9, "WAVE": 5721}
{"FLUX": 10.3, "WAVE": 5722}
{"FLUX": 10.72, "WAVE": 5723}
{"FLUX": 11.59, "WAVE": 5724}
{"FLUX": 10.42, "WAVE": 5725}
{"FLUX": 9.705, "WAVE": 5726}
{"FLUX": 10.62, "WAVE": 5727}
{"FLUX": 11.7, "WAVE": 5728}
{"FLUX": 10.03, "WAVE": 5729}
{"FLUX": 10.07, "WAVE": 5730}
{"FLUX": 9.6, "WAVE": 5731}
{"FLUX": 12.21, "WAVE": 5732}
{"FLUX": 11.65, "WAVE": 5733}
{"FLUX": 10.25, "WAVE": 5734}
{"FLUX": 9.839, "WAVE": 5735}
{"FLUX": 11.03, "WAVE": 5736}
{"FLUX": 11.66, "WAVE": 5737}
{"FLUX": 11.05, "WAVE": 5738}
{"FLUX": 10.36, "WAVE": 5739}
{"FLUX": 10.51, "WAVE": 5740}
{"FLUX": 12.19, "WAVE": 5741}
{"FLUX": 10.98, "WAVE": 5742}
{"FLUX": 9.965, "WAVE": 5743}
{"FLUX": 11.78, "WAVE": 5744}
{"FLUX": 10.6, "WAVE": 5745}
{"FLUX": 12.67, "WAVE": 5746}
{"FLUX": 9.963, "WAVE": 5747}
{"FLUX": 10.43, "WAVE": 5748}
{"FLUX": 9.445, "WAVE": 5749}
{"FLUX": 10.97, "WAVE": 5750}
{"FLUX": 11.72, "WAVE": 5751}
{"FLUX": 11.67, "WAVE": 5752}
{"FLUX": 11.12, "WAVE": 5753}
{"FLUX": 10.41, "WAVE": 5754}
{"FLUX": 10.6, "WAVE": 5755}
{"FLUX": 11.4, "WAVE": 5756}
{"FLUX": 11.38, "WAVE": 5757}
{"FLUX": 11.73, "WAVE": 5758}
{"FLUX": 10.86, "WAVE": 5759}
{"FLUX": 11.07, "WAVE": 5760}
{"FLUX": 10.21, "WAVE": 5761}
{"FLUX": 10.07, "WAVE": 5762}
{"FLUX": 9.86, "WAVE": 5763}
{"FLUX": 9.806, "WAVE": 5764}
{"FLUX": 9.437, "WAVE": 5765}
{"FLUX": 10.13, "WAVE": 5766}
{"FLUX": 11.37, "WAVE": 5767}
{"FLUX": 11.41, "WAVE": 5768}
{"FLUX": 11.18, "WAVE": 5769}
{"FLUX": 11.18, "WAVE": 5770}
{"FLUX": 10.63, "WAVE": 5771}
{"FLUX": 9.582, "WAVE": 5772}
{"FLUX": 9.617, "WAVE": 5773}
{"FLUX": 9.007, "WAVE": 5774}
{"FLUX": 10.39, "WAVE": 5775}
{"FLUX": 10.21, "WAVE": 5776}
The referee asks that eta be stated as 1.0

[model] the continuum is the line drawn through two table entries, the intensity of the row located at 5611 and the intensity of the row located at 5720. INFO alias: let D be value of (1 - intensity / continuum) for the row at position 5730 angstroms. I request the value -0.07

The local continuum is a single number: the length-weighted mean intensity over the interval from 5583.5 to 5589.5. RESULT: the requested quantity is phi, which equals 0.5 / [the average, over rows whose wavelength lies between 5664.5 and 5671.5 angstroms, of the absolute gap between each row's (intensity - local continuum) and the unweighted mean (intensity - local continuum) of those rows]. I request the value 0.83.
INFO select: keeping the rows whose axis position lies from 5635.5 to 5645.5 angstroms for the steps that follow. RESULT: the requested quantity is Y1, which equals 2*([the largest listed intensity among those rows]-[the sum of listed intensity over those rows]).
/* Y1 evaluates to -190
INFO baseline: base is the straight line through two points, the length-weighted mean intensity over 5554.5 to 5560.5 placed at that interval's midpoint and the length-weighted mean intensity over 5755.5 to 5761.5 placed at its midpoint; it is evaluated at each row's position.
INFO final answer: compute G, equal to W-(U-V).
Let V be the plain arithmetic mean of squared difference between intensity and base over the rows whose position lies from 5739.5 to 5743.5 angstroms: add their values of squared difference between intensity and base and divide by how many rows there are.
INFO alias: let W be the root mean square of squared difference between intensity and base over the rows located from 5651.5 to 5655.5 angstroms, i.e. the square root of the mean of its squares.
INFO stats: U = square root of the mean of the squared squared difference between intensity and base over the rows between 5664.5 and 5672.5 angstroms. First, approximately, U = 1.36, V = 0.7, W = 0.8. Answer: 0.1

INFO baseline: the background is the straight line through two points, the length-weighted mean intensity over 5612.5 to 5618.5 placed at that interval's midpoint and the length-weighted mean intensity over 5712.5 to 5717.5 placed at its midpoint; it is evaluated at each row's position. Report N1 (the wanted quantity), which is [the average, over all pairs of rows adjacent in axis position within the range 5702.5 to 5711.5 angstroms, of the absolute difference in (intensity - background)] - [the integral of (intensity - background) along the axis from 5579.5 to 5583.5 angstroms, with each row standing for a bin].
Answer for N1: 1.2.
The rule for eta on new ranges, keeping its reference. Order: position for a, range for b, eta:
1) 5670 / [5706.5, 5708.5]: 0.1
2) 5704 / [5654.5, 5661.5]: -0.4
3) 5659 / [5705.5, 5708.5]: -0.6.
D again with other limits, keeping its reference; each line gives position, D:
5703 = -0.09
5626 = -0.01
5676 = -0.03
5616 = 0.11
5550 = 0.19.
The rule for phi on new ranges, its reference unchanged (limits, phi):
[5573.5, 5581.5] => 0.89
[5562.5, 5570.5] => 0.77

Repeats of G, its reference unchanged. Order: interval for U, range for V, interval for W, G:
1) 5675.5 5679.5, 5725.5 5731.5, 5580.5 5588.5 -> 2.0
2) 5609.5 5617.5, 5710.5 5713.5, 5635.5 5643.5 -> 0.0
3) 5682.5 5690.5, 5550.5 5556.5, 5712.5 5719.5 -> 0.9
